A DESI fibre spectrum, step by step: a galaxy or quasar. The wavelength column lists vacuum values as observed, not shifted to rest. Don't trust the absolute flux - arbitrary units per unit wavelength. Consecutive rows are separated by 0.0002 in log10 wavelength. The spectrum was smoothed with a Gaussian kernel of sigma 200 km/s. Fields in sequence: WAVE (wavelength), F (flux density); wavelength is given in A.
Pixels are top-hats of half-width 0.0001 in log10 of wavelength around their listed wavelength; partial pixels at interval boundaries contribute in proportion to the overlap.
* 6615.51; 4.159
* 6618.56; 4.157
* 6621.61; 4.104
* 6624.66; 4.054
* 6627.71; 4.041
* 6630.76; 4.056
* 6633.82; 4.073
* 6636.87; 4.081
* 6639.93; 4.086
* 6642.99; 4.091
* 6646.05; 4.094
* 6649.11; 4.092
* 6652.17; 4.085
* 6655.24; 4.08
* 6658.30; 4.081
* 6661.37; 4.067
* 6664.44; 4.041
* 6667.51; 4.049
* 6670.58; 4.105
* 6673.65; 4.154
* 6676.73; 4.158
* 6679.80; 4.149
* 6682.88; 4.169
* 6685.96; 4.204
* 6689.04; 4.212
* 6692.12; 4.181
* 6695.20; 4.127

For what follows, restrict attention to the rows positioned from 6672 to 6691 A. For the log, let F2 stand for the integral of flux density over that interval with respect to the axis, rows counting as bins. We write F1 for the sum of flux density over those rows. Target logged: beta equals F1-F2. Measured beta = -54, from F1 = 25.05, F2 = 79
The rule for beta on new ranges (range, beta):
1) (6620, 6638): -49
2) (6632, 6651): -53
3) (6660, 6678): -49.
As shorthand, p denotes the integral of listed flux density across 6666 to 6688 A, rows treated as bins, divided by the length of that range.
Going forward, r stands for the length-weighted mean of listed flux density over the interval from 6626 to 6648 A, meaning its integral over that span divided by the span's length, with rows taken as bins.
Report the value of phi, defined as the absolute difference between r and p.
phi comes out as 0.07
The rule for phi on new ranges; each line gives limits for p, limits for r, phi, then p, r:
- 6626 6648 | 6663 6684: 0.04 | 4.07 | 4.117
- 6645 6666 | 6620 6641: 0.01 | 4.08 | 4.071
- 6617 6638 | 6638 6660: 0.01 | 4.08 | 4.086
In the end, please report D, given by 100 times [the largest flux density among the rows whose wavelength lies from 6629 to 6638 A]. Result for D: 408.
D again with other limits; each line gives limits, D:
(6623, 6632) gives 406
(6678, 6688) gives 420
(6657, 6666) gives 408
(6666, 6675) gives 415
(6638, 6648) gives 409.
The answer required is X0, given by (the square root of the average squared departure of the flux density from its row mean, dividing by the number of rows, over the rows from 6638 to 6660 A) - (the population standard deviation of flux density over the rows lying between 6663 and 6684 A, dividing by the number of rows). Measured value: -0.045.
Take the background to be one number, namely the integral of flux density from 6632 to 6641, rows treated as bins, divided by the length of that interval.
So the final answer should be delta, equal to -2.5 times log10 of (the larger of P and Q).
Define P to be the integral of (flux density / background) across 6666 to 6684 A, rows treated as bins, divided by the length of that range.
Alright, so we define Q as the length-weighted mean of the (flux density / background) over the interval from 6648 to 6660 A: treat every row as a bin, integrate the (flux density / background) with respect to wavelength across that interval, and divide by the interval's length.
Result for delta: -0.014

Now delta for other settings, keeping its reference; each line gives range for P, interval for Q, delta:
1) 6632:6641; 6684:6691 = -0.033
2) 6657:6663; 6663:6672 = 0.002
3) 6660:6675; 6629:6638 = -0.001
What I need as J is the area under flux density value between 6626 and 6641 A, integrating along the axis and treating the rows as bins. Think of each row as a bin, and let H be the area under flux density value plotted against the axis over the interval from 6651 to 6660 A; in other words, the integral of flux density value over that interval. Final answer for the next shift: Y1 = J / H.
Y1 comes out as 1.66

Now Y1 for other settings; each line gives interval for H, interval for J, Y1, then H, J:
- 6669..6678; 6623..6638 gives 1.64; 37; 61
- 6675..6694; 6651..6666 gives 0.77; 79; 61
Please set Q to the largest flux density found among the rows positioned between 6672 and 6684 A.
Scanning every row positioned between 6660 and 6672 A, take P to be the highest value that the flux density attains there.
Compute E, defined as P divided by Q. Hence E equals 0.98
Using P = 4.105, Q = 4.169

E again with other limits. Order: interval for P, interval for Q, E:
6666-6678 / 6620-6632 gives 1.01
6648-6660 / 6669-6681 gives 0.98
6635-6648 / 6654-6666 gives 1.00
